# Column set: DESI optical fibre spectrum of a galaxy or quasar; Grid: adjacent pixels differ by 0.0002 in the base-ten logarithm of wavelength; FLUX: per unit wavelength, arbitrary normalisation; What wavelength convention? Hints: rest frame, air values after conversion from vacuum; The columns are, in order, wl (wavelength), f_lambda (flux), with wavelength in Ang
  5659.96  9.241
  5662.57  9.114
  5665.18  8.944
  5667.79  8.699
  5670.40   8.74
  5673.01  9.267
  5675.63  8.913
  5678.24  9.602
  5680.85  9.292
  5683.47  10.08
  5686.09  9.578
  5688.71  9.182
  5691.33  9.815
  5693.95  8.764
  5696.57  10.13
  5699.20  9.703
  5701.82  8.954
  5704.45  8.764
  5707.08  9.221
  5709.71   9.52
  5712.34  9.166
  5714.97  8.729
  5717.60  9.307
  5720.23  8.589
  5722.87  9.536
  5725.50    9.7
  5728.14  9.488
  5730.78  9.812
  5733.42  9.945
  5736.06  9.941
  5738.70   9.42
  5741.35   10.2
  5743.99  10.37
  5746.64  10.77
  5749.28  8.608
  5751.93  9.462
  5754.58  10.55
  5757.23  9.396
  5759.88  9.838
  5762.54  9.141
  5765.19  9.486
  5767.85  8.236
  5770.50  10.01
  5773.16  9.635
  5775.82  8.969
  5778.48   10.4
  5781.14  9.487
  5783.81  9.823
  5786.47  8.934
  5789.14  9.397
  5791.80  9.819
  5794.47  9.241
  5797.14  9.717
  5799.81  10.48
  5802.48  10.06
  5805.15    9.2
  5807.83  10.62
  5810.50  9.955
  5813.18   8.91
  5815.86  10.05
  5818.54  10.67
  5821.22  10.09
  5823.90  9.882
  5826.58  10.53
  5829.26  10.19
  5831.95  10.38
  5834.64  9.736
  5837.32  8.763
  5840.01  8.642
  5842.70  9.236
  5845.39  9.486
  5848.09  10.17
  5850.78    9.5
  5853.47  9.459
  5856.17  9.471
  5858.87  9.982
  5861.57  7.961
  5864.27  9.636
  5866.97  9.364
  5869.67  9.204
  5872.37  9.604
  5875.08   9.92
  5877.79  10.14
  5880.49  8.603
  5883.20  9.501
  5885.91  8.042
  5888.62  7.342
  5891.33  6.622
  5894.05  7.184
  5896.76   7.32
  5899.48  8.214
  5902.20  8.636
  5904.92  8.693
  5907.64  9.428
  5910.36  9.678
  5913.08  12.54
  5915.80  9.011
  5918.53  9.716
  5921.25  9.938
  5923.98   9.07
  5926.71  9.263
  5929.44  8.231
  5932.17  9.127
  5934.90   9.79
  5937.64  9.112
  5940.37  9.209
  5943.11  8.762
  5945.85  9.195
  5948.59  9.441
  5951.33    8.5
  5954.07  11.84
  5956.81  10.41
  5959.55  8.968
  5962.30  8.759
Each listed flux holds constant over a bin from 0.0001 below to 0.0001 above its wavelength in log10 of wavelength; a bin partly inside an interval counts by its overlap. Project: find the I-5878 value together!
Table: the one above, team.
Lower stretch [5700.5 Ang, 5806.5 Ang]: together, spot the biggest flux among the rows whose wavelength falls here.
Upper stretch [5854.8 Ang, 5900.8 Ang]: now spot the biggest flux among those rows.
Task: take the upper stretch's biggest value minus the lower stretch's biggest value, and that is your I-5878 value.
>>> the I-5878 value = -0.6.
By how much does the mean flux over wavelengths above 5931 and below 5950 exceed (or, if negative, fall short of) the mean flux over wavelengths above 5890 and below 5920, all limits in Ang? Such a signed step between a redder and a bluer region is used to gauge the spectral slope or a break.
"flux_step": 0.4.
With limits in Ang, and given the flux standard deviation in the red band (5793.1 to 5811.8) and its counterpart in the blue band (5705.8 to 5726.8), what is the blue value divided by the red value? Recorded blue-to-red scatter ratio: 0.71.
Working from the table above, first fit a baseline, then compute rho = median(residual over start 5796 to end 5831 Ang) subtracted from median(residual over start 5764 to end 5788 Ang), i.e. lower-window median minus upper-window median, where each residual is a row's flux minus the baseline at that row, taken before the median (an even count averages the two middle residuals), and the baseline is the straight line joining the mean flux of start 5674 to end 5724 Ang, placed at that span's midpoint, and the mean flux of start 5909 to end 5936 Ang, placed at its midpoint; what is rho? -0.5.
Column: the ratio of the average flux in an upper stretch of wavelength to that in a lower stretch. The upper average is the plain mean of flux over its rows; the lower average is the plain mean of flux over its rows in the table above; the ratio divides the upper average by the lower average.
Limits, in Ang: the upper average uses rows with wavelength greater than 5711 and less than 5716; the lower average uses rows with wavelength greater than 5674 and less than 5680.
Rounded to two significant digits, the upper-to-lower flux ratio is 0.97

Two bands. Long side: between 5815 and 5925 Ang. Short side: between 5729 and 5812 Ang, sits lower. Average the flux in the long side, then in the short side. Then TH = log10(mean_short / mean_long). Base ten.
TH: 0.018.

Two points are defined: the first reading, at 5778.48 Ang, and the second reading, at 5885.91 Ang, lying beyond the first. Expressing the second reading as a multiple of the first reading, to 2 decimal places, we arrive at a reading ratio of 0.77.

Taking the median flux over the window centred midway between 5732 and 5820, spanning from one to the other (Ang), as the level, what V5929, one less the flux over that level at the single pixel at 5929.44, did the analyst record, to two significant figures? 0.16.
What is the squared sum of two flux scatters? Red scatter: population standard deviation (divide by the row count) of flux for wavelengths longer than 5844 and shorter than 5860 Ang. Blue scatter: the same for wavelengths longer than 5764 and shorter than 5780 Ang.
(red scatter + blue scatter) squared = 1.0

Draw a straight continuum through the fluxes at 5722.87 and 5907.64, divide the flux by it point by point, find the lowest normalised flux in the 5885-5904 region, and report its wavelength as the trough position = 5891.33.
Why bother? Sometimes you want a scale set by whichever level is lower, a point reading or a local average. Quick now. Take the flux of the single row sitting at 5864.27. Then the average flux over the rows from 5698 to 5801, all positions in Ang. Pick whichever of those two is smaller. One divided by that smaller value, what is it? 0.105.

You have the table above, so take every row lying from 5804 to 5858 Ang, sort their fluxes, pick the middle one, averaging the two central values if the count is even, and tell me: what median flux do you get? 9.8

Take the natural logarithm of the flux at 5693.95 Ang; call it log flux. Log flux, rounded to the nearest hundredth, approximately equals 2.17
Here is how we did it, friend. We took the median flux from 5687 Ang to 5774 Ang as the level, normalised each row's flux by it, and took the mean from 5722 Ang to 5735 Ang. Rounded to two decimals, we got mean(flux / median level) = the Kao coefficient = 1.02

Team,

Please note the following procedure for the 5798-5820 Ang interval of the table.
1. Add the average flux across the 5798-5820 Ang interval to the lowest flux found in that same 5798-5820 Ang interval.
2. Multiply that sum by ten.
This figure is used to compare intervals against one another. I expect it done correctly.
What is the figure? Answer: 189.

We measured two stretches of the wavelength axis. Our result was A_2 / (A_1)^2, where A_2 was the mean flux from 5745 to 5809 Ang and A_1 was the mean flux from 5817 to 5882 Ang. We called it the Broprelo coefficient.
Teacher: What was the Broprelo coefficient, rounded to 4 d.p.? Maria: 0.1044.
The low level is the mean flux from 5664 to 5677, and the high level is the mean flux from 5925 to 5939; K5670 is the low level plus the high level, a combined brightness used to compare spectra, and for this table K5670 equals 18.0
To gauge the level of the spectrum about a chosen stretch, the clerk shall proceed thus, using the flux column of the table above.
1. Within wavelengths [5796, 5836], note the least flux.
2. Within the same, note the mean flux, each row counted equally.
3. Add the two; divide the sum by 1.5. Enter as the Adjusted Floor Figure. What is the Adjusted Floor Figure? 12.6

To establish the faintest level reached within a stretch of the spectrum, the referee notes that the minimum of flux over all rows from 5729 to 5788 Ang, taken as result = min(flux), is 8.236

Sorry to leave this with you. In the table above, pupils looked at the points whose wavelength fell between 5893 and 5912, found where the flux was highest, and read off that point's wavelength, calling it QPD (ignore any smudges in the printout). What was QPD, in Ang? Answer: 5910.36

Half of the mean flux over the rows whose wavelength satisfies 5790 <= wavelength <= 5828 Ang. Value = 4.97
